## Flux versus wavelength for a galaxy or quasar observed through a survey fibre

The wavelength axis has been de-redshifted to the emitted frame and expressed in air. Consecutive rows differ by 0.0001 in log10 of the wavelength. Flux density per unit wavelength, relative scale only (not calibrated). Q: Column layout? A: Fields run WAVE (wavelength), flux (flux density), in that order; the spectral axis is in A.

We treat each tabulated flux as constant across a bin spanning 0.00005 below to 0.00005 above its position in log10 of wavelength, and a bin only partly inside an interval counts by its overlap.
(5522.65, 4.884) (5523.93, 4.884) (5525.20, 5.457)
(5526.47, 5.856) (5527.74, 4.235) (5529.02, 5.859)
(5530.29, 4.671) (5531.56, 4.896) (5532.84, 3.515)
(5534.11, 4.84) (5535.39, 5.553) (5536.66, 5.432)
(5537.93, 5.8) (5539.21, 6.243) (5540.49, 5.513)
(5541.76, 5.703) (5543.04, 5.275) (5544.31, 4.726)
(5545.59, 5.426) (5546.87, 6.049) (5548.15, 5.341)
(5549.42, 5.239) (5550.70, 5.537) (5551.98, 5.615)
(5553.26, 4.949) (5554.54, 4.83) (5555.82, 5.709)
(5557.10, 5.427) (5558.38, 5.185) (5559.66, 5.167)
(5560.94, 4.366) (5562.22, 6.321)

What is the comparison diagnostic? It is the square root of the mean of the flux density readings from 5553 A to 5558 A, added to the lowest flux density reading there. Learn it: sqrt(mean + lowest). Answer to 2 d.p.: 3.17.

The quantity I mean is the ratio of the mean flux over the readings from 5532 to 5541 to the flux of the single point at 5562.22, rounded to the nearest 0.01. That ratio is 0.83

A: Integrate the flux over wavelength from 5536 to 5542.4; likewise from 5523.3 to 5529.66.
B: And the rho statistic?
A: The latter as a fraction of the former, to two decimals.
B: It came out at 0.91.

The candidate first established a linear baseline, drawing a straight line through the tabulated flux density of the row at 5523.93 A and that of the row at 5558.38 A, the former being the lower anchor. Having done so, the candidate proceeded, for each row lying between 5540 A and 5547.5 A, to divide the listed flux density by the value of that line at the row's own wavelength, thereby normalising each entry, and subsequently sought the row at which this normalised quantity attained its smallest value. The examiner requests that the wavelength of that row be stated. 5544.31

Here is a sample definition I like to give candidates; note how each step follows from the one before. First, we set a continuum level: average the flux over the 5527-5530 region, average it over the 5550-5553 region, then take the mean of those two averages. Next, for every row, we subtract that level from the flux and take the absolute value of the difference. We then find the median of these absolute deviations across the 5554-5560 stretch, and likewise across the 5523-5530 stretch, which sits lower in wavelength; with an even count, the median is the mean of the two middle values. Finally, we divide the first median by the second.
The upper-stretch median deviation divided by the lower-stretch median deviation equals 0.3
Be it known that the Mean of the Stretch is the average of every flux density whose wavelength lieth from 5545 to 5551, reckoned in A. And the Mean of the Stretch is 5.52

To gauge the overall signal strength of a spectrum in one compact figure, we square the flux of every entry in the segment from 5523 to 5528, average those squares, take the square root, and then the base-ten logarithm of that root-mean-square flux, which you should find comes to 0.711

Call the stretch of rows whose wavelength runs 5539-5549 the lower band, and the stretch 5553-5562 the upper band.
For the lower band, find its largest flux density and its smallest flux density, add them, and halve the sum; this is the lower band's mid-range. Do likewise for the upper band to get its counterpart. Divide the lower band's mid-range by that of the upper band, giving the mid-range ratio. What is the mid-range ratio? 1.09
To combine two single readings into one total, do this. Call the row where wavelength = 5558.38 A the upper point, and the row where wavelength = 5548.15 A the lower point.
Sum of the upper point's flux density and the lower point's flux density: 10.5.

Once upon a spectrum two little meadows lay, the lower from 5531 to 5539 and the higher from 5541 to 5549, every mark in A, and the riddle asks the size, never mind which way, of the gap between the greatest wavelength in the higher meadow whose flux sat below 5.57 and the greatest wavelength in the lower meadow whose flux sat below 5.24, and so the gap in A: 14.0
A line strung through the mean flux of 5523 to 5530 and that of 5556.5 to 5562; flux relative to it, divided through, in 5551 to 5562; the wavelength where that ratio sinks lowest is 5560.94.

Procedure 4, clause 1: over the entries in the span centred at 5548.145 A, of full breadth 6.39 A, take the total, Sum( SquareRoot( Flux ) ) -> 11.7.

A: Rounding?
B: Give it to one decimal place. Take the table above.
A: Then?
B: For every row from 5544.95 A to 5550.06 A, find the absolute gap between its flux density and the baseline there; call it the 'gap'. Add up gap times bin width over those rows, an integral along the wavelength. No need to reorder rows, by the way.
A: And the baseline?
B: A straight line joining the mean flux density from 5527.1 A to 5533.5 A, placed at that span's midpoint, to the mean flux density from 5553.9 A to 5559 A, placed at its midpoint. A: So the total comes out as 2.3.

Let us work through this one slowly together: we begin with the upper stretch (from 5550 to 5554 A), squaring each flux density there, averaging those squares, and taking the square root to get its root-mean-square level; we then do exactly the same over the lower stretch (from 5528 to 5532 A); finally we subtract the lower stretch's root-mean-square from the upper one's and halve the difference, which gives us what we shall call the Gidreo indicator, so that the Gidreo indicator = 0.10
